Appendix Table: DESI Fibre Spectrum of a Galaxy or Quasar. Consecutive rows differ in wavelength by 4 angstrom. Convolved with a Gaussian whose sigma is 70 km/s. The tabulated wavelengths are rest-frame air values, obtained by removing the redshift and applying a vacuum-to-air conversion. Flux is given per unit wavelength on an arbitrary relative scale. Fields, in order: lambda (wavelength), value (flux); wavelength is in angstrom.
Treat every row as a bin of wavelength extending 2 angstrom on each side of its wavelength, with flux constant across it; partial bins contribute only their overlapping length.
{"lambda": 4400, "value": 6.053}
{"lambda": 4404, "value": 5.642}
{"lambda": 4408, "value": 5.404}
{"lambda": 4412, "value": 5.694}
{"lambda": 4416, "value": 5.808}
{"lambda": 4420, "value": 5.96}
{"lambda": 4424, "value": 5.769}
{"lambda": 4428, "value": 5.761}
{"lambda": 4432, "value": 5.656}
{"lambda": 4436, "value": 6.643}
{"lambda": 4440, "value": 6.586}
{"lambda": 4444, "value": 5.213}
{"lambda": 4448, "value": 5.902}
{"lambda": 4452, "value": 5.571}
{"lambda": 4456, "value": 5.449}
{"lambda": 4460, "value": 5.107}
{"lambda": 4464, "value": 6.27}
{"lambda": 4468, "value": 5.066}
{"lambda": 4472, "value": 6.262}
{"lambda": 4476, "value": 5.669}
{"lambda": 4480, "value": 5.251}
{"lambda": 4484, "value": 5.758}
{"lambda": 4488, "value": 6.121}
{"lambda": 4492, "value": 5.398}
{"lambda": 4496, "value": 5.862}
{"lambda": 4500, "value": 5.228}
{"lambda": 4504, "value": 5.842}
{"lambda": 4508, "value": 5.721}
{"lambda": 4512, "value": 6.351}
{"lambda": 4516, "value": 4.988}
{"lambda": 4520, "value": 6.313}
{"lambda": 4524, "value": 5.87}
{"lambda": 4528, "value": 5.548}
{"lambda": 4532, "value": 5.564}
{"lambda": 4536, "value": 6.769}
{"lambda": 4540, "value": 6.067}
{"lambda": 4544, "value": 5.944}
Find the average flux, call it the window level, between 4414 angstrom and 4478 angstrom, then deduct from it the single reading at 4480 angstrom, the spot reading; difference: 0.54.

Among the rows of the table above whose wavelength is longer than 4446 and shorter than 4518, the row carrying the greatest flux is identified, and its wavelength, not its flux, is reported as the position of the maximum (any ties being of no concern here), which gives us 4512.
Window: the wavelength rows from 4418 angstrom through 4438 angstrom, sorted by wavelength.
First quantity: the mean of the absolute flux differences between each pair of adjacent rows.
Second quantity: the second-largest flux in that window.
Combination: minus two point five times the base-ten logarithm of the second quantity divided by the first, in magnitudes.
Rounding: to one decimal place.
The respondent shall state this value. -3.2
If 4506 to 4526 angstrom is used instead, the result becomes -2.1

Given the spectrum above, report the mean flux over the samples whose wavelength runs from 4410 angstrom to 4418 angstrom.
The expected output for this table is 5.75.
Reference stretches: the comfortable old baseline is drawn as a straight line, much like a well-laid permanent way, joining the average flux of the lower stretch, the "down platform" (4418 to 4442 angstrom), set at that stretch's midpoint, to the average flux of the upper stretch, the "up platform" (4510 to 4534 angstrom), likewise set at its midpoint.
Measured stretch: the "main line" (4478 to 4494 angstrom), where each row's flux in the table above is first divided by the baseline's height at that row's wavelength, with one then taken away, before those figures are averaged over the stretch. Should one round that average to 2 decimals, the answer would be -0.04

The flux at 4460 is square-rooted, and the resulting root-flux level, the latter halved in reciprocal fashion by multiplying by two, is 4.5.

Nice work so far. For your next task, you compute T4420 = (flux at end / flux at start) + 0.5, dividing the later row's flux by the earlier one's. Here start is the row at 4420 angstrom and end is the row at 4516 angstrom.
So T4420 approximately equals 1.34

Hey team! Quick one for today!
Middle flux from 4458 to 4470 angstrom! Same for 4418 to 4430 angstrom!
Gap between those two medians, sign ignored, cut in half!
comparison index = 0.33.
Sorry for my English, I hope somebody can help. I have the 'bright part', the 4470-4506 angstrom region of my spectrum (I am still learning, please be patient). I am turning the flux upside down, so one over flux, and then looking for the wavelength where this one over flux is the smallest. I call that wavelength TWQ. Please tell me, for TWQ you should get 4472 angstrom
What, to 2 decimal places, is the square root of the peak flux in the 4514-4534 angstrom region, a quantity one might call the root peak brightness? 2.51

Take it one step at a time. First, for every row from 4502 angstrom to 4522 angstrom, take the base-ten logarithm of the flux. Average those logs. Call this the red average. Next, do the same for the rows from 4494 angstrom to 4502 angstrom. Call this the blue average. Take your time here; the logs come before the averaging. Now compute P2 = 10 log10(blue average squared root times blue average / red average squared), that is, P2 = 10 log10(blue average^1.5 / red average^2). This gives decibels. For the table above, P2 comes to 0.39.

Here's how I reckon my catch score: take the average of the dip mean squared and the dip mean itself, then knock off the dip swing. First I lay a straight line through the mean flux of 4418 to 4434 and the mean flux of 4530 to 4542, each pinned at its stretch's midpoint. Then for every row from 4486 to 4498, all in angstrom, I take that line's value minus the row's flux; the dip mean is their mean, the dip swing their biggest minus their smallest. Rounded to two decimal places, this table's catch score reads -0.61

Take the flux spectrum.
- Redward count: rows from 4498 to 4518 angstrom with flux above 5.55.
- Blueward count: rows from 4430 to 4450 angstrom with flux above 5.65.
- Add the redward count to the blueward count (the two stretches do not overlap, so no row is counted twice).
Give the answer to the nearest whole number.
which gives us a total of 7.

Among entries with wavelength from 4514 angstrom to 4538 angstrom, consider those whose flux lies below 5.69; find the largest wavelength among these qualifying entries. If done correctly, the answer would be 4532 angstrom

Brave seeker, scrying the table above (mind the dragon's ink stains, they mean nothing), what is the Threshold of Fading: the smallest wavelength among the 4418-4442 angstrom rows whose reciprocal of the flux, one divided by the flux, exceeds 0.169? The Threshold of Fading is 4424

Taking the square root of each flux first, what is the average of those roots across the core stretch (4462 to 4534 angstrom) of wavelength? 2.39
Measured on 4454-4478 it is 2.37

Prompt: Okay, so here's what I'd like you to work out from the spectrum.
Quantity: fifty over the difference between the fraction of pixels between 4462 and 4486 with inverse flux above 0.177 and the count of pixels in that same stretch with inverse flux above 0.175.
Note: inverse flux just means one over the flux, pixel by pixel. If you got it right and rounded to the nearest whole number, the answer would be -19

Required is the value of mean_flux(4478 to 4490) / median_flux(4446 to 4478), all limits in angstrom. 1.02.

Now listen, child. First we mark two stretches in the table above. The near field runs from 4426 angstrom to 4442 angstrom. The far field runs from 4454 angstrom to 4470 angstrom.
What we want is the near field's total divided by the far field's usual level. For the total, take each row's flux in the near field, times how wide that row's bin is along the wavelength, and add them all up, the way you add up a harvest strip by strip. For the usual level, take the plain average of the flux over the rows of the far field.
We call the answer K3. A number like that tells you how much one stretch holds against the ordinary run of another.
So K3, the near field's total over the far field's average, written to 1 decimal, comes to 18.0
